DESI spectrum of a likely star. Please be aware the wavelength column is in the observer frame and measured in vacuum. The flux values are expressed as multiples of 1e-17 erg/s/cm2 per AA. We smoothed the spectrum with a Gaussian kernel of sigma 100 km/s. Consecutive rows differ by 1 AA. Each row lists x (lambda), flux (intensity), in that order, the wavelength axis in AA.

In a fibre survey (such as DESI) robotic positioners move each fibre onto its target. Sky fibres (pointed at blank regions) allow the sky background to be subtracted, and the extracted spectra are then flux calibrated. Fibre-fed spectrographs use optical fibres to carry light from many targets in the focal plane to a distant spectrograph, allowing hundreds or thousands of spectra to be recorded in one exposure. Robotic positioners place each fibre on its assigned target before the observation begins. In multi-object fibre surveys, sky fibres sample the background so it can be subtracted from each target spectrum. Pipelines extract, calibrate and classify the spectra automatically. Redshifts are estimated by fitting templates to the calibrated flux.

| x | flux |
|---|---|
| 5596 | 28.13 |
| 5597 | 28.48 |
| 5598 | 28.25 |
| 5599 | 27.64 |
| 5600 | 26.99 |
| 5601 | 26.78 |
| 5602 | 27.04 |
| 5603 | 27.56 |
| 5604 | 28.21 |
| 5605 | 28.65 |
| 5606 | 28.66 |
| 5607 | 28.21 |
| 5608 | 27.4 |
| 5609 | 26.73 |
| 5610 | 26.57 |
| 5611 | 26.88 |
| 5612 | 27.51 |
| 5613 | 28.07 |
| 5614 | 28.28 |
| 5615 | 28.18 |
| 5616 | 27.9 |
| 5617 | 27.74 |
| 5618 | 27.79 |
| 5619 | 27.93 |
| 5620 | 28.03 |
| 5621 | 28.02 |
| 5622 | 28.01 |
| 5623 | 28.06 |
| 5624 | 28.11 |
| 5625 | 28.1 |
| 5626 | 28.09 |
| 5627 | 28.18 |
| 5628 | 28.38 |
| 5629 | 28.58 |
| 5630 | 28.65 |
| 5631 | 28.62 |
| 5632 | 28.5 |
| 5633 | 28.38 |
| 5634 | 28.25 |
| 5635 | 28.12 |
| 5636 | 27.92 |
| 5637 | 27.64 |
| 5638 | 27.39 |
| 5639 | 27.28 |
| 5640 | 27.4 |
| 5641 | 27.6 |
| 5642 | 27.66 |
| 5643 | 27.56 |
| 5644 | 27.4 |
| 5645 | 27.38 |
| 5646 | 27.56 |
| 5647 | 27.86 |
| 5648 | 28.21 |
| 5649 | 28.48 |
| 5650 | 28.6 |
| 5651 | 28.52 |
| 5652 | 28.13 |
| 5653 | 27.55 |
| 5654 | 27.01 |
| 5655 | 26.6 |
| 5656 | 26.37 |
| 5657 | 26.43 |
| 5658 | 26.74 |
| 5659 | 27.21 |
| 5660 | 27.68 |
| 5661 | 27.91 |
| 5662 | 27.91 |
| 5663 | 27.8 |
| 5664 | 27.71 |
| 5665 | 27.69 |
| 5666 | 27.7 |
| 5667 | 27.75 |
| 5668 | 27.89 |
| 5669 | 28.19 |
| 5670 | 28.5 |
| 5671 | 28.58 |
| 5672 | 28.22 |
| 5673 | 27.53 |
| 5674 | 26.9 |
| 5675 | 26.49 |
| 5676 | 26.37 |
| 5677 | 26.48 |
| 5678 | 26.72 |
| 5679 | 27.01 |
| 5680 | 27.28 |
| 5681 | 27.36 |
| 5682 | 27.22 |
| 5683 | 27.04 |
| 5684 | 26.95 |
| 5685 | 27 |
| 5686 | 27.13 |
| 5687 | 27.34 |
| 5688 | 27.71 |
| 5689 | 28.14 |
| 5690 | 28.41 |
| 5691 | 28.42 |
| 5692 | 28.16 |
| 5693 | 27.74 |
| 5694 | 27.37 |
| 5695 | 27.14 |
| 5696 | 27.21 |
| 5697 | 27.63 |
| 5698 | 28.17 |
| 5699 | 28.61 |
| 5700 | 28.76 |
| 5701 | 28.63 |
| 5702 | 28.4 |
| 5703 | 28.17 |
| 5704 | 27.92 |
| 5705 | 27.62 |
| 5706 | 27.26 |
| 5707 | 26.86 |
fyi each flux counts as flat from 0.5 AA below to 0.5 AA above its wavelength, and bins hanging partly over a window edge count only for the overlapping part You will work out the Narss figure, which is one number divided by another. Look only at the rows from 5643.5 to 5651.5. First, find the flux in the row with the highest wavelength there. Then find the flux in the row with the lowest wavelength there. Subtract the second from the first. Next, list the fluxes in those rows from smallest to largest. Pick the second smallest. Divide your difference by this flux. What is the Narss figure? 0.041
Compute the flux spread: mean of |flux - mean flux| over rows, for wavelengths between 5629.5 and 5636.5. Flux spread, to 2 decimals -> 0.22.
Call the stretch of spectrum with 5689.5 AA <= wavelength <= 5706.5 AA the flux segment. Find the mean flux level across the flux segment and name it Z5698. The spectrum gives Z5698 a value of 28.0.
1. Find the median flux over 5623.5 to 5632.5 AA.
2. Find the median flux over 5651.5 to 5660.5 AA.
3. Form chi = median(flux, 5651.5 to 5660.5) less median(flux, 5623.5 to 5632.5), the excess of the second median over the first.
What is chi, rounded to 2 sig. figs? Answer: -1.4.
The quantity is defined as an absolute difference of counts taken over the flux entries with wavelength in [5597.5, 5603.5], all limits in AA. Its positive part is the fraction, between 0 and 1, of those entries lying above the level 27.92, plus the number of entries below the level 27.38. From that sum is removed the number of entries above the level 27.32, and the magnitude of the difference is 0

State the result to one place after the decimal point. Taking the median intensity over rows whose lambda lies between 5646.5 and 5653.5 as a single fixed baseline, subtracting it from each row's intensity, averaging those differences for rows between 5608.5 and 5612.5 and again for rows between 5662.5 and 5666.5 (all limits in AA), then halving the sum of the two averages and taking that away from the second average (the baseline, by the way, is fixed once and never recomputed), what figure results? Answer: 0.4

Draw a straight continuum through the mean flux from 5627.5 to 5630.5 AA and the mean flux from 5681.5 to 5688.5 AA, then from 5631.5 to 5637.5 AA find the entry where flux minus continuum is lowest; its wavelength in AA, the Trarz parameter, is 5637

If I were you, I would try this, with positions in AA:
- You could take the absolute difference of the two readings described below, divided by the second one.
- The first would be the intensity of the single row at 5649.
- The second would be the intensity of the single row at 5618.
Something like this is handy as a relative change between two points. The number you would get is 0.025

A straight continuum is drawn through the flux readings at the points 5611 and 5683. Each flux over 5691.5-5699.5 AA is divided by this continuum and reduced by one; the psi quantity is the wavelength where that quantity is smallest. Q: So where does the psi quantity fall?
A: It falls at 5695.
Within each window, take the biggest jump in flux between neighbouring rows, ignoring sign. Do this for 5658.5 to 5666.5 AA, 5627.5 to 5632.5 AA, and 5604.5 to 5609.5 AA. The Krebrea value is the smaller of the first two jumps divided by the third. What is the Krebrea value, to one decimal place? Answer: 0.2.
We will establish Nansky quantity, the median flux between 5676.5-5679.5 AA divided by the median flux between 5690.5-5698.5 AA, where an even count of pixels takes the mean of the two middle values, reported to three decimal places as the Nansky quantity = 0.965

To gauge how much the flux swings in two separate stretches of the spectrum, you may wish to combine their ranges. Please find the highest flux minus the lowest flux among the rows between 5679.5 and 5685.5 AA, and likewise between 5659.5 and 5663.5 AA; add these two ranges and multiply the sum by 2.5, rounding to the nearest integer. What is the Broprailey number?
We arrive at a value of 2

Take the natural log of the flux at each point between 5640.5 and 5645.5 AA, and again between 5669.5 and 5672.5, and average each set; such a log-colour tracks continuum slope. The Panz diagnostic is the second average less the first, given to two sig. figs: 0.033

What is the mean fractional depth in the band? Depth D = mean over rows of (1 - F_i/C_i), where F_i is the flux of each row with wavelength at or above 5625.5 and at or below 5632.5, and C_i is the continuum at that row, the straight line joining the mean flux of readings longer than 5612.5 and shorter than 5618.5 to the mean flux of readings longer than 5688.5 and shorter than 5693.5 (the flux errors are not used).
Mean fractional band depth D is -0.014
